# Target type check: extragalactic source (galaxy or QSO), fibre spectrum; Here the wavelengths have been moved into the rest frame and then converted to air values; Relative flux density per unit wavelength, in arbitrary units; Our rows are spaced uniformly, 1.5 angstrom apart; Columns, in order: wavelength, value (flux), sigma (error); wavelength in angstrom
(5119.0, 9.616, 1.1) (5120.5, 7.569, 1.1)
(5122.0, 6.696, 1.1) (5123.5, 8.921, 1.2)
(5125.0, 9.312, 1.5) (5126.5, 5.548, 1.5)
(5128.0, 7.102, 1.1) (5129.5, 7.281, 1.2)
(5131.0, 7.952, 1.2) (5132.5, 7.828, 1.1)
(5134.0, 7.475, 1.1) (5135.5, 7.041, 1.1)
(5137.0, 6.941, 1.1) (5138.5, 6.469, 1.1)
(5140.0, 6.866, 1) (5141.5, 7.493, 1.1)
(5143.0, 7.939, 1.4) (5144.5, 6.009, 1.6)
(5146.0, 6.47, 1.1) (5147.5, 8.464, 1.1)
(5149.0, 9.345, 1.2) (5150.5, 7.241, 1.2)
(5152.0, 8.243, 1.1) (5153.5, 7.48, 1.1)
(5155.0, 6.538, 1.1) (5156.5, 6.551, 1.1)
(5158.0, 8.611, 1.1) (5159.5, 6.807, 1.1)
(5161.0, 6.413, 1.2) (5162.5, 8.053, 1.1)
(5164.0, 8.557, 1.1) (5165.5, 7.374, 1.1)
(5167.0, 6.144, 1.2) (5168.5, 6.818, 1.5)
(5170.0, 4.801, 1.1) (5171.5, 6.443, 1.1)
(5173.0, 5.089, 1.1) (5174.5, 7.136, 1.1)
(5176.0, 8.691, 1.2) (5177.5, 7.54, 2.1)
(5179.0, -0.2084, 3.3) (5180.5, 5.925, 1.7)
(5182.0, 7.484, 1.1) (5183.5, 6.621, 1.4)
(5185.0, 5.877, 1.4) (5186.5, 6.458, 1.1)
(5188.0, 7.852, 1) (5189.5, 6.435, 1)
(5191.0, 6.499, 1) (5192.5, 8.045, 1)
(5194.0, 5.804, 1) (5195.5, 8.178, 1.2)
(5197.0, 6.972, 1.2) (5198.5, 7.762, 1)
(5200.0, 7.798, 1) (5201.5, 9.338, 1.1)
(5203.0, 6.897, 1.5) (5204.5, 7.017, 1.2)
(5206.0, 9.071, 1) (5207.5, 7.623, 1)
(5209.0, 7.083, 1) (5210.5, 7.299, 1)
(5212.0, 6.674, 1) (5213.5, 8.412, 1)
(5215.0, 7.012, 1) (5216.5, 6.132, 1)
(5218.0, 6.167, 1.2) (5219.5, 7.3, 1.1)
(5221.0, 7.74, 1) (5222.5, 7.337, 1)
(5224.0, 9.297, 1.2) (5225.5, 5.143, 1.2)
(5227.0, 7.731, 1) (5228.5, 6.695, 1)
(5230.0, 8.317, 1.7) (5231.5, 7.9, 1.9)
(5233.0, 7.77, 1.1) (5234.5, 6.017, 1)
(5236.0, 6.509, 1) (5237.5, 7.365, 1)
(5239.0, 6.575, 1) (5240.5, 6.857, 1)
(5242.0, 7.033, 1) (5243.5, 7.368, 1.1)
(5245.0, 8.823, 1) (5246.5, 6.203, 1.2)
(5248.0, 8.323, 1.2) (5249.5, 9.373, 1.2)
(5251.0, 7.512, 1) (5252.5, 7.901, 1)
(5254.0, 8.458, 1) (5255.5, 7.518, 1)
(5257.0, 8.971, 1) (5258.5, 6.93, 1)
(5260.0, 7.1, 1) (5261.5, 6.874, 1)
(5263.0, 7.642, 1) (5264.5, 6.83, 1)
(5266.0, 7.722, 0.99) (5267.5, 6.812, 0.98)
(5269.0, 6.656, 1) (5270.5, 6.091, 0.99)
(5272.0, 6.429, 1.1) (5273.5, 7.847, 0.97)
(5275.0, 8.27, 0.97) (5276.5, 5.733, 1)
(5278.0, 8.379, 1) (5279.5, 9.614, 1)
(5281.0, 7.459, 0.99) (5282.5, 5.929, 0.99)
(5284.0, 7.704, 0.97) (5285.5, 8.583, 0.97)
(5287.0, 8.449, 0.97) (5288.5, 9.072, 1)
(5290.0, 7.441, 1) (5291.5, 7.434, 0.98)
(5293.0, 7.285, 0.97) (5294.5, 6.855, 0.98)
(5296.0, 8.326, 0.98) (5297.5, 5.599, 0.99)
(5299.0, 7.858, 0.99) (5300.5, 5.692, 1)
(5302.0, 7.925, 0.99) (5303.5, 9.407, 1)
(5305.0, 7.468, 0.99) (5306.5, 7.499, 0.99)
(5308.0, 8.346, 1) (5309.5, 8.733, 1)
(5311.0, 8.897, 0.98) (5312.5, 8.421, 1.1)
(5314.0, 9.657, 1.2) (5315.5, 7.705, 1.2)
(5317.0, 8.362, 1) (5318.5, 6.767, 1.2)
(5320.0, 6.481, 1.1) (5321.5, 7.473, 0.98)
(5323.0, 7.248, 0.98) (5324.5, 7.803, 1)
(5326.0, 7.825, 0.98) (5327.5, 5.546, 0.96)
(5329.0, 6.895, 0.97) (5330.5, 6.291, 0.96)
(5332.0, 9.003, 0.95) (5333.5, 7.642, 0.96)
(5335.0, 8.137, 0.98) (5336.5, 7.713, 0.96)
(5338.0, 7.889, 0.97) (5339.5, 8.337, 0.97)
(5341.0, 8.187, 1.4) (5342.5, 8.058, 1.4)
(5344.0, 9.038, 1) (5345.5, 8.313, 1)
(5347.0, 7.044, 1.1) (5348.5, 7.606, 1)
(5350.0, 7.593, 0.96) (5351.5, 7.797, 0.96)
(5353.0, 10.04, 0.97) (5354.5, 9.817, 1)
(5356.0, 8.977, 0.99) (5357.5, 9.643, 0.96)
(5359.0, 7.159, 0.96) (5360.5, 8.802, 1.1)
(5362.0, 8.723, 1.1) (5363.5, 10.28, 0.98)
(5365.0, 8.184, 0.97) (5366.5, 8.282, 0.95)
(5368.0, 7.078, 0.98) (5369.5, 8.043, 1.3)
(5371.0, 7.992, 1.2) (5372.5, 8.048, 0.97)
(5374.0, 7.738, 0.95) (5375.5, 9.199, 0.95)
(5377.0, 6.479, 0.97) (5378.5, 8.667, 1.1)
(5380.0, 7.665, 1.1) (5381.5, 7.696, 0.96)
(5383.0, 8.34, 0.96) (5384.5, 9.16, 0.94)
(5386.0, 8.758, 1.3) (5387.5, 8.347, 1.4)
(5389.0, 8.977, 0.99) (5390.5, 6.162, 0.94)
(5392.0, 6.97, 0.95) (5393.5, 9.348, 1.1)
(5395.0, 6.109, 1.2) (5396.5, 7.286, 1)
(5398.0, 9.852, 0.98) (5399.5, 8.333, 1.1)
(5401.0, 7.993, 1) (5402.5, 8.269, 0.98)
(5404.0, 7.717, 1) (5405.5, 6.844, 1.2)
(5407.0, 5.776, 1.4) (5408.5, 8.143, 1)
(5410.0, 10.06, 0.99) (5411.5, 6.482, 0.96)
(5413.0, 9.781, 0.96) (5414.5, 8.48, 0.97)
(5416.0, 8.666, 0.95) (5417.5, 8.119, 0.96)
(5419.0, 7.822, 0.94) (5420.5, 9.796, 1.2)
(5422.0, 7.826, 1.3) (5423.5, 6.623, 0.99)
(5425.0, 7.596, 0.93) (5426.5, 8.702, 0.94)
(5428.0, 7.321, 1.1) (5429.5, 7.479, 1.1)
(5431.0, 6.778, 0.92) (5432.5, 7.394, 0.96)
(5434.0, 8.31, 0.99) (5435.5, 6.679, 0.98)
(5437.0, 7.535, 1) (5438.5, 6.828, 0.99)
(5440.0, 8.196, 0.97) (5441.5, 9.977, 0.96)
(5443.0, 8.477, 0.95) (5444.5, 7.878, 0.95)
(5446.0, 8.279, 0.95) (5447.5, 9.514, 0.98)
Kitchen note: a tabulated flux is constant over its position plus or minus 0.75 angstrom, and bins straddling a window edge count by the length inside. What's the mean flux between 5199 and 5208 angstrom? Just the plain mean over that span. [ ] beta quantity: 7.96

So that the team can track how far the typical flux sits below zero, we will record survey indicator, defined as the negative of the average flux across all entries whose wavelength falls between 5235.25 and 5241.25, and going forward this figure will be -6.8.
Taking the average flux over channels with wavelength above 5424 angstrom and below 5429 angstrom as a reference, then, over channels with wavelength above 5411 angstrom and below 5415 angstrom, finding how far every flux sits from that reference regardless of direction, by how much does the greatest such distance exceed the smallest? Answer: 1.3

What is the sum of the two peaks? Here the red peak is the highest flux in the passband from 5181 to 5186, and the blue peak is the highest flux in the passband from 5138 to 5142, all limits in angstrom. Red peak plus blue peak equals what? 15.0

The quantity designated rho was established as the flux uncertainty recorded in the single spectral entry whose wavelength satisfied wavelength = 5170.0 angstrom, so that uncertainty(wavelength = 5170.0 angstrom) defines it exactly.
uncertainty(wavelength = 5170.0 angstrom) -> 1.10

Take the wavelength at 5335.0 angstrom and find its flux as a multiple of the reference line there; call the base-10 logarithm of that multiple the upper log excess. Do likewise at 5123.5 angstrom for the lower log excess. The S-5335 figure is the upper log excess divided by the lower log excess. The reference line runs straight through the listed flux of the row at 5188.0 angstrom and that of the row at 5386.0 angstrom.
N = -0.28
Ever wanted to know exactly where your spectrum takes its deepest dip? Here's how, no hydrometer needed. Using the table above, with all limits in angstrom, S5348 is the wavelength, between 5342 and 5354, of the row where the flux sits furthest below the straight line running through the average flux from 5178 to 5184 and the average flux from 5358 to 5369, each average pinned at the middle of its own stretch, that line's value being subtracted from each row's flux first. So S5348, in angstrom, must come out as 5347.0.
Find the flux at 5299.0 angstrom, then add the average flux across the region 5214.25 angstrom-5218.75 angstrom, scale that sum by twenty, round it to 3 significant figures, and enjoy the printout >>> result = 286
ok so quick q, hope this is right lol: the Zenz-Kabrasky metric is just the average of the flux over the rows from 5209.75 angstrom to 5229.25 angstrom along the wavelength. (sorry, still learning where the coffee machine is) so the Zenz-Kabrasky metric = 7.1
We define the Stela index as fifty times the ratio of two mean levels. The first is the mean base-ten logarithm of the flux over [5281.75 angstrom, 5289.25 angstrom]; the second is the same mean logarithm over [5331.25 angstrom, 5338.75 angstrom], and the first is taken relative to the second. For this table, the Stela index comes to 49.4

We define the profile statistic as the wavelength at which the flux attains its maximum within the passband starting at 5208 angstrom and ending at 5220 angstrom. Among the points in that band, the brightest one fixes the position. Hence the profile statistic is 5213.5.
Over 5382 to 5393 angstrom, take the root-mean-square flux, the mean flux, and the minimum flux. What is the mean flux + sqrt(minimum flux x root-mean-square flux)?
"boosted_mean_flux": 15.2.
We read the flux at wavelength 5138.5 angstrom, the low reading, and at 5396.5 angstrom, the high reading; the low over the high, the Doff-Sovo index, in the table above 0.89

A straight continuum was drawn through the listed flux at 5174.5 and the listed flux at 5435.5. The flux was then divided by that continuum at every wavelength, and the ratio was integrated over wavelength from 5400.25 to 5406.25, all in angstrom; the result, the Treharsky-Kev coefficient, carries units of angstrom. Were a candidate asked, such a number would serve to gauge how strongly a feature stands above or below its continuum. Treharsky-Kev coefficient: 6.9 angstrom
